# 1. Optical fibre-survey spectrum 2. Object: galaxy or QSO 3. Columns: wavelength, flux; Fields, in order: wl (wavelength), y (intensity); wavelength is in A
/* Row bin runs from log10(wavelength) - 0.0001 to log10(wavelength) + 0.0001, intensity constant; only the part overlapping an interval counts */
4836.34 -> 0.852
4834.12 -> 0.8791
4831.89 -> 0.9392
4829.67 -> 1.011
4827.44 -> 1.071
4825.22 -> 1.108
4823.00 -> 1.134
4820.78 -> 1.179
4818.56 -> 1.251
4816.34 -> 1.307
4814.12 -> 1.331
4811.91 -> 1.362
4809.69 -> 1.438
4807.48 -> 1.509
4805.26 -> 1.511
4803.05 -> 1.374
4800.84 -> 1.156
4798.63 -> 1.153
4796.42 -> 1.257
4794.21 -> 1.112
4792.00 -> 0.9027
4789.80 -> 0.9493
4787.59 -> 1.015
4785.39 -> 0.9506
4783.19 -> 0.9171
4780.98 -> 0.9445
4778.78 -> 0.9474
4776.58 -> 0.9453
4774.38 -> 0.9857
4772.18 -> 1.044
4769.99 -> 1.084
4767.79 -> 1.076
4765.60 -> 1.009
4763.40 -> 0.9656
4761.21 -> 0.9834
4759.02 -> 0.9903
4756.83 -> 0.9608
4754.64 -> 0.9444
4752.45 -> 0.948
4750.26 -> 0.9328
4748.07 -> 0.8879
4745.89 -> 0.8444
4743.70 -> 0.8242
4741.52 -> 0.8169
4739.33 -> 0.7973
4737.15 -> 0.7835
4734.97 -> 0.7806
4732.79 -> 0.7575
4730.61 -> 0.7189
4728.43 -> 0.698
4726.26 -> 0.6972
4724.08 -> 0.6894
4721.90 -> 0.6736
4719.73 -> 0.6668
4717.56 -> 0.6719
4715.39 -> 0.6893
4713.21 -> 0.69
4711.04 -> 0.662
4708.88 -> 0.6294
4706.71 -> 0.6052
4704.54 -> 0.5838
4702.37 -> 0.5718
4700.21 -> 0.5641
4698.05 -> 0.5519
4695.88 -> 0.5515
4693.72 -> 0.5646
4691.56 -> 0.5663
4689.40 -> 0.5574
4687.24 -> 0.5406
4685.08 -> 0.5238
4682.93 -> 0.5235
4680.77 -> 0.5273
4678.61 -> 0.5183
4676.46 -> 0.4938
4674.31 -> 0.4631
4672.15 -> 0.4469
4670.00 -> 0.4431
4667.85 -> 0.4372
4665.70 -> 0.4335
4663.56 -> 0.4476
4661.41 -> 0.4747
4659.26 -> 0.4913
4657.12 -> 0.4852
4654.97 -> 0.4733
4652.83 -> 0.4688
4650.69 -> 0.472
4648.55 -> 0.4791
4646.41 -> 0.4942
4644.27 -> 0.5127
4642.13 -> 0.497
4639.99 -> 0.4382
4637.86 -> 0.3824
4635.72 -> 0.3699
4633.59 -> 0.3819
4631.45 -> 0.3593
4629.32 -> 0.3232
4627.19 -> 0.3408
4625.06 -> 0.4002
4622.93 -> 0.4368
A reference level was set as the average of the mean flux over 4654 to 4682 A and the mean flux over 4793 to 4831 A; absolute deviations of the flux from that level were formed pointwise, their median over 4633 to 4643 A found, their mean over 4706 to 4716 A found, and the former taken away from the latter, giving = -0.27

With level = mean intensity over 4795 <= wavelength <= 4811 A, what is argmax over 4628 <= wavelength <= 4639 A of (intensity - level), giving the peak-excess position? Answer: 4637.86 A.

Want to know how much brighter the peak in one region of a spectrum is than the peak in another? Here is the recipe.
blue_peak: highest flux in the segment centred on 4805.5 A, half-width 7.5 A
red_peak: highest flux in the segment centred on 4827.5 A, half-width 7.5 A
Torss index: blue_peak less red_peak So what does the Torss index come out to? 0.3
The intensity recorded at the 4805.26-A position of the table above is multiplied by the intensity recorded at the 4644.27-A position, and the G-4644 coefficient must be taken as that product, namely 0.77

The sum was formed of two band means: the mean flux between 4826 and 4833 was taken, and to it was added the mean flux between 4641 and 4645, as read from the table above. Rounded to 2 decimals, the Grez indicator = 1.51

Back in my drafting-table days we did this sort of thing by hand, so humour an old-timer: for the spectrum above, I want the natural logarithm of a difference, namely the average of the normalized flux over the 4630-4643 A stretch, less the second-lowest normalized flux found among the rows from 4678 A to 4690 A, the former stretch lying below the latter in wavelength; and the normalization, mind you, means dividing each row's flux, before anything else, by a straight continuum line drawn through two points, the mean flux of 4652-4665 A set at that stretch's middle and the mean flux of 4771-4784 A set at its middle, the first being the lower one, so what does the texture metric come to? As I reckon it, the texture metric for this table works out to -2.0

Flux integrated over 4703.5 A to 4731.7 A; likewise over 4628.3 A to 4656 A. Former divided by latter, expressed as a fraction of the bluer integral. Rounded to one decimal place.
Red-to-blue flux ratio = 1.6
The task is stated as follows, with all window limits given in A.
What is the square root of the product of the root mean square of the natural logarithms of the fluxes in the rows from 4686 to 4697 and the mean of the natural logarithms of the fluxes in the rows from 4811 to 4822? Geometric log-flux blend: 0.38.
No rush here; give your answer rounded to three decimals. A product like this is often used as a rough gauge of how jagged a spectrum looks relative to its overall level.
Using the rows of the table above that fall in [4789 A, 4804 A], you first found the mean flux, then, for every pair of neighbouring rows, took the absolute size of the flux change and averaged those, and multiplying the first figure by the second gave 0.137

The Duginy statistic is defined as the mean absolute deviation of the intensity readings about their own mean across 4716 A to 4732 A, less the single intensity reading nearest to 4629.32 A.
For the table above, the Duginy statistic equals -0.31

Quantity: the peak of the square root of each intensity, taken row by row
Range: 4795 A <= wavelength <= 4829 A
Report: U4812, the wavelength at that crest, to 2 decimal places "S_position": 4805.26 A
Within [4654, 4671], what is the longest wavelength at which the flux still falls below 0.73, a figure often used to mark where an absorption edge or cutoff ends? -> 4670.00 A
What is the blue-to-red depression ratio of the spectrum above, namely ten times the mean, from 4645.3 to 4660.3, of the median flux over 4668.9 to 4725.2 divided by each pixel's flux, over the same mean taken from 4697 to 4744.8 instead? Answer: 14.1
